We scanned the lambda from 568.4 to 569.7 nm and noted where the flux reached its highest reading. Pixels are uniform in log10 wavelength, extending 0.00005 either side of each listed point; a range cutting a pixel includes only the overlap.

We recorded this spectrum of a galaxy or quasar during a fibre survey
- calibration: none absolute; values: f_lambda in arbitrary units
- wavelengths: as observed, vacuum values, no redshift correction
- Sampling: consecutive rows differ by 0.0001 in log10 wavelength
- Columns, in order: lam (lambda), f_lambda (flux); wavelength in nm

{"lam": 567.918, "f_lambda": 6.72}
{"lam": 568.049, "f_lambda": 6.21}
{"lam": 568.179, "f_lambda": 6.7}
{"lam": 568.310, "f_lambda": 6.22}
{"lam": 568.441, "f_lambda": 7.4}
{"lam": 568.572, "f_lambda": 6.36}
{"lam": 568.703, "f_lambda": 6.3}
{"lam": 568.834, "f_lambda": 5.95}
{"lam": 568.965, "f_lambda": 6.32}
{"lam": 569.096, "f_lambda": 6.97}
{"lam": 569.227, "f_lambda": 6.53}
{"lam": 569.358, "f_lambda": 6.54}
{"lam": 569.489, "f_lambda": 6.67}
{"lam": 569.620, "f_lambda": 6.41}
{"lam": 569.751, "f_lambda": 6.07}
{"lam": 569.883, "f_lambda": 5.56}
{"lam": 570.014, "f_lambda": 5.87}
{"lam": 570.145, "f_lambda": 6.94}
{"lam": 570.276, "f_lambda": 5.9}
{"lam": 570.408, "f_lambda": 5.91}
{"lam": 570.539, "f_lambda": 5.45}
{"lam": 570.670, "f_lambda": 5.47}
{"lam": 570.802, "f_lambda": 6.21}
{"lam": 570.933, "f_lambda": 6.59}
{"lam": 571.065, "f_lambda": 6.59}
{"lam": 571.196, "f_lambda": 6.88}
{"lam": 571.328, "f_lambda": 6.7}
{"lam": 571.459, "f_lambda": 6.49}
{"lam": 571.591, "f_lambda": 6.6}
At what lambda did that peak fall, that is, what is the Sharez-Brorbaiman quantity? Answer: 568.441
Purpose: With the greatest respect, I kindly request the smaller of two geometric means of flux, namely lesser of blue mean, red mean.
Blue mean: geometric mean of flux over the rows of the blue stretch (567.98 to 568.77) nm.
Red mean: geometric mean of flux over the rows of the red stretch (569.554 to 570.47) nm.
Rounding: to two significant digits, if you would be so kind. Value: 6.1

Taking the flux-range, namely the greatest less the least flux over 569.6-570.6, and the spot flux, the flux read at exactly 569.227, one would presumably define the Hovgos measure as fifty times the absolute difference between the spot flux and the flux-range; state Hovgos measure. 252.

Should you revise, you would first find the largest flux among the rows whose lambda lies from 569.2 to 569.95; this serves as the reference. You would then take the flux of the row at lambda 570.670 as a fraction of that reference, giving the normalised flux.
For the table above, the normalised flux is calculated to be 0.82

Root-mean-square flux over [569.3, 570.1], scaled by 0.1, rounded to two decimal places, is 0.62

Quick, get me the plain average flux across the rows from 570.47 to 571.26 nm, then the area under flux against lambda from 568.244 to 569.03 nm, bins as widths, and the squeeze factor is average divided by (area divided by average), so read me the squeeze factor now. 7.6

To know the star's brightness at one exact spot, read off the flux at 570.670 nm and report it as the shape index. 5.47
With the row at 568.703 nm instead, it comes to 6.3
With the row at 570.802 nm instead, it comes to 6.21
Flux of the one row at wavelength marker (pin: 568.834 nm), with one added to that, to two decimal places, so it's 6.95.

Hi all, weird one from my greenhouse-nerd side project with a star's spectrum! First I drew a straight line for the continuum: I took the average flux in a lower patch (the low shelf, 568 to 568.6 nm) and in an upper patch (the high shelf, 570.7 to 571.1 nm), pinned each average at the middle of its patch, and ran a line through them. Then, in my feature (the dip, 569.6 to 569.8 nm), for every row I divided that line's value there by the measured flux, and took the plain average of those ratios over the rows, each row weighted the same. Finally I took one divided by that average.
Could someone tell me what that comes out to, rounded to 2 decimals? 0.96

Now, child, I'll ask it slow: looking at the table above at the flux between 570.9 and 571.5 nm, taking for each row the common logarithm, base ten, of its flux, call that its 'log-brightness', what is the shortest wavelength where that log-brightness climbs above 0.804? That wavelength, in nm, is 570.933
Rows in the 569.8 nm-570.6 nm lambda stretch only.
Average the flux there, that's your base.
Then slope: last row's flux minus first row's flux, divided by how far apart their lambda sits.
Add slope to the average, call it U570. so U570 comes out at 5.8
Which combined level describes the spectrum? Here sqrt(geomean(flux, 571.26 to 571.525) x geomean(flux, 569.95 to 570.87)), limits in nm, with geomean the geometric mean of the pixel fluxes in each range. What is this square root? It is 6.26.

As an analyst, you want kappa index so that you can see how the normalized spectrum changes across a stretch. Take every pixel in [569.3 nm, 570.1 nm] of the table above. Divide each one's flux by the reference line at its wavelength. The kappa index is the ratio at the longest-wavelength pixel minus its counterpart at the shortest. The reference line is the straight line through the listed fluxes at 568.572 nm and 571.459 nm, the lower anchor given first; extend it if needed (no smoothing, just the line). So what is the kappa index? -0.11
